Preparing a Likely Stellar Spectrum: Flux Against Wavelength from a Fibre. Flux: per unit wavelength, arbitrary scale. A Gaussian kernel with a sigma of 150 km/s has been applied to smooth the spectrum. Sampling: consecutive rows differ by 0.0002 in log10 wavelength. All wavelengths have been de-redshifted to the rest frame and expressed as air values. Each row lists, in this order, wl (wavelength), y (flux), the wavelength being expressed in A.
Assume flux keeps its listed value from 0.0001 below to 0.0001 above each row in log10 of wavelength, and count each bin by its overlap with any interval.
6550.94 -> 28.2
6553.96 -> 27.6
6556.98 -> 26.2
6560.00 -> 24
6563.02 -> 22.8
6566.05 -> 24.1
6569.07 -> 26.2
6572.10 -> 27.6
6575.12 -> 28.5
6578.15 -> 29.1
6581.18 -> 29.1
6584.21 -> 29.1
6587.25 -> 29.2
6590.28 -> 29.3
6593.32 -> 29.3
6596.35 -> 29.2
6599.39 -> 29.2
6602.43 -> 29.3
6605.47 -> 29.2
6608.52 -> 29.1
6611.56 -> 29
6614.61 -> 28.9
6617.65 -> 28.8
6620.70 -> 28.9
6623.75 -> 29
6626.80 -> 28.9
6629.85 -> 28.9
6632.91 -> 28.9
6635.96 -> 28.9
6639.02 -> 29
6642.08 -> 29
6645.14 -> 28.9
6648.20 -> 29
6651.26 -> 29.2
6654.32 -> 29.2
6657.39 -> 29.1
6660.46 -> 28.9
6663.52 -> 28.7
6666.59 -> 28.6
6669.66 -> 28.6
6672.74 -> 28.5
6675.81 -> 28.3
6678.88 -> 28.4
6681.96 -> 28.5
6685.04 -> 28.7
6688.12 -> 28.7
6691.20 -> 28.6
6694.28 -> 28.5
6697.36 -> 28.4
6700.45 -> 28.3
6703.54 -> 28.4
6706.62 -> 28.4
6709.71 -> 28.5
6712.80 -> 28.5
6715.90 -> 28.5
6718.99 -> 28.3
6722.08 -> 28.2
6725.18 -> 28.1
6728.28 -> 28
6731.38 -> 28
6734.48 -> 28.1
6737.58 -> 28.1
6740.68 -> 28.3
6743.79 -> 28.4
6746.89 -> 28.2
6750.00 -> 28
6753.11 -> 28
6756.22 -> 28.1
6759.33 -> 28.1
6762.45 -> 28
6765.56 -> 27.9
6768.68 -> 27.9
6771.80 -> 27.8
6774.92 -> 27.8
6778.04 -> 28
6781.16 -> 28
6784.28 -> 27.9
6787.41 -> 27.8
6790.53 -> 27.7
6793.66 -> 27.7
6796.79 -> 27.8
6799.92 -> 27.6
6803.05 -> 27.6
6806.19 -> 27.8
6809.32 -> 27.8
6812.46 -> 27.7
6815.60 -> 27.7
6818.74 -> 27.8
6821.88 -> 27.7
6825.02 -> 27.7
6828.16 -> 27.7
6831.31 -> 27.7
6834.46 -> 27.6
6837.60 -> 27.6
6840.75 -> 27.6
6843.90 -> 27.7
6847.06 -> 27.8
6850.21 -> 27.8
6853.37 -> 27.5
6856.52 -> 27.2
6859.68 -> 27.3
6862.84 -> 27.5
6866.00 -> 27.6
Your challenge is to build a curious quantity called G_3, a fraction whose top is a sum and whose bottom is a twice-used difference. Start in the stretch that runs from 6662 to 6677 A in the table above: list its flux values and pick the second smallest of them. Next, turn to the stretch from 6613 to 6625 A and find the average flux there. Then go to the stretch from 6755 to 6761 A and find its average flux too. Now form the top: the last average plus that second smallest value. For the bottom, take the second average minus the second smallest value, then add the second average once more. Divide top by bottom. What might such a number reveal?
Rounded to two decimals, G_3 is 1.93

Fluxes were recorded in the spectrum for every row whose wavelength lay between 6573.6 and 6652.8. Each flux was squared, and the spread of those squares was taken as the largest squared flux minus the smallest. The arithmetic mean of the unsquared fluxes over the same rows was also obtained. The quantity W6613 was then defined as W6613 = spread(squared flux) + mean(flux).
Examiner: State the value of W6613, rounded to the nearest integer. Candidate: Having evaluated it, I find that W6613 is 75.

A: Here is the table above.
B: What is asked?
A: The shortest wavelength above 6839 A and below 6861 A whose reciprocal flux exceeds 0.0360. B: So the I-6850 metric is 6840.75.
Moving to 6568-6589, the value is 6569.07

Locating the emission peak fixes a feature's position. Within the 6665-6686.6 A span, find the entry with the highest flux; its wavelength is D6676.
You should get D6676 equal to 6685.04 A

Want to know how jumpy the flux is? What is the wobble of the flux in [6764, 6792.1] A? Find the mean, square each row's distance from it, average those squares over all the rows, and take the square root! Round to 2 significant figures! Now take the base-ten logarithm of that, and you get -1.0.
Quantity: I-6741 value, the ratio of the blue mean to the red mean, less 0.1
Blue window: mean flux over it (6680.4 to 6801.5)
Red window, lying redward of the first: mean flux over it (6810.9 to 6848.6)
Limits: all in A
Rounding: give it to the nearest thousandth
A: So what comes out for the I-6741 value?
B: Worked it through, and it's 0.917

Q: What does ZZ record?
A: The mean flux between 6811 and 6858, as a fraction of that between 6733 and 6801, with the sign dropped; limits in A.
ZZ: 0.989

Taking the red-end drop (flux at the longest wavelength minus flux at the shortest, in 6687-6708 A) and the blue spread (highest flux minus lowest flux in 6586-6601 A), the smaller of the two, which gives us -0.30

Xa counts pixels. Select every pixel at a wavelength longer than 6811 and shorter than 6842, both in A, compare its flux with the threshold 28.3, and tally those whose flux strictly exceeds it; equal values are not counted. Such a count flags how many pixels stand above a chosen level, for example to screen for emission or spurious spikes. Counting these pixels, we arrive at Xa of 0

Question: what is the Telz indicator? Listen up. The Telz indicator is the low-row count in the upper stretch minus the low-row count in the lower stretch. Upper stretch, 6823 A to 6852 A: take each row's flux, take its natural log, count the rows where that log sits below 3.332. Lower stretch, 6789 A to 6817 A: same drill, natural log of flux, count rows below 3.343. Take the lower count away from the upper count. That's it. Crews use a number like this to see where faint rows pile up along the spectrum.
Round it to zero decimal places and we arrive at 0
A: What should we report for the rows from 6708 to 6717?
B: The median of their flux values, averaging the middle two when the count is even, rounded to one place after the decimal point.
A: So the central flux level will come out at 28.5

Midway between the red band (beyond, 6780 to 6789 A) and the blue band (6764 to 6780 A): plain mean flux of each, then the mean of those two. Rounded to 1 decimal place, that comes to 27.9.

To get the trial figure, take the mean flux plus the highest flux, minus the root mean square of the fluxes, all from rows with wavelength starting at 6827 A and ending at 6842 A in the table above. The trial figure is 27.7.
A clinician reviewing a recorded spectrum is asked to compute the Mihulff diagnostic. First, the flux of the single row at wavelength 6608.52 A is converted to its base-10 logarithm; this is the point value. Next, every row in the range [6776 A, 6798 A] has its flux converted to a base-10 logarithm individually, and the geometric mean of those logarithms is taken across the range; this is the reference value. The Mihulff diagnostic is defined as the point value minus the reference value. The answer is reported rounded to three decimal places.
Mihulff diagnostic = 0.019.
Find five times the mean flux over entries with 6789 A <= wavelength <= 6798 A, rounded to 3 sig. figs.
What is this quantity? 139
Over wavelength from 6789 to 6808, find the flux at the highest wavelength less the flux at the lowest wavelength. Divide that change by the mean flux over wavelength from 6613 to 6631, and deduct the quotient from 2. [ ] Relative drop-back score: 1.997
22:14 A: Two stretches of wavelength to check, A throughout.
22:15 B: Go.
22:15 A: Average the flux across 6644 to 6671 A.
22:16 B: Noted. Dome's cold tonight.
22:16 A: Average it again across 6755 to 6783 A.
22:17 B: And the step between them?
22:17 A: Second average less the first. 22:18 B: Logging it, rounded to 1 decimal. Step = -1.0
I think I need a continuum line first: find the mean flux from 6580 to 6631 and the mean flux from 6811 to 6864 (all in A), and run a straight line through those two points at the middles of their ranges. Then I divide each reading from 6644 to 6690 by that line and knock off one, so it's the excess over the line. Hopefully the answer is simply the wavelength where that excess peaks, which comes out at 6654.32 A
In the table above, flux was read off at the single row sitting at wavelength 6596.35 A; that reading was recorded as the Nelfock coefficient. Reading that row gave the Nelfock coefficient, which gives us 29.2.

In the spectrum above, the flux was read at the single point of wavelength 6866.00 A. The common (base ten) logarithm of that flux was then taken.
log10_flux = 1.44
